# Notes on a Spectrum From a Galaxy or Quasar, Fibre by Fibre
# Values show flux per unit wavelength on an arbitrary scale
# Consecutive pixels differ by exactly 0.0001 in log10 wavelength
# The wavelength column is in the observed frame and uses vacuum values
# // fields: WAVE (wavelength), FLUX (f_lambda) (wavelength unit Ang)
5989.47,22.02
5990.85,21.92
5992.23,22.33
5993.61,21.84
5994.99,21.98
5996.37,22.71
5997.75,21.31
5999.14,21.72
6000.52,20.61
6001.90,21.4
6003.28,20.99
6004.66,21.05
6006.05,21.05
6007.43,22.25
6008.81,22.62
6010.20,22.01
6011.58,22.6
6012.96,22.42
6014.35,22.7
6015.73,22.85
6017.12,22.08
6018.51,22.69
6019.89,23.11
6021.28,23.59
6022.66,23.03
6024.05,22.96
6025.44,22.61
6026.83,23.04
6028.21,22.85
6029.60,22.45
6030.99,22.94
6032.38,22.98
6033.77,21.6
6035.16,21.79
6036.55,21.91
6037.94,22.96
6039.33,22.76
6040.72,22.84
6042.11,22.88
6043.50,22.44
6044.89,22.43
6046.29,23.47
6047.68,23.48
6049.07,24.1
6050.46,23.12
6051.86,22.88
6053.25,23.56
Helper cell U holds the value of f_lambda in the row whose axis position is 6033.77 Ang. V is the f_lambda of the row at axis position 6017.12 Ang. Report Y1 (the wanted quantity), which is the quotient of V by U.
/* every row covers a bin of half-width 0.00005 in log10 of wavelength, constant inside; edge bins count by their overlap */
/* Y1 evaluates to 1.02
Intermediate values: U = 21.6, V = 22.08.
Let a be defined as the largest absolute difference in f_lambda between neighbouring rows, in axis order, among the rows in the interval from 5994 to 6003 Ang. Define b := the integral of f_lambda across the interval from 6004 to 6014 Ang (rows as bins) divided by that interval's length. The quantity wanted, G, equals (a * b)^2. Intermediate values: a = 1.4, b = 22.0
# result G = 950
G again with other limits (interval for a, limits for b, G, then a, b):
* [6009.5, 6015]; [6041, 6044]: 180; 0.6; 22.7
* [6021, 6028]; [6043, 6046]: 159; 0.6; 22.5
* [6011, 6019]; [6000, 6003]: 263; 0.8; 21.1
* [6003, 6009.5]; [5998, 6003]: 648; 1.2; 21.2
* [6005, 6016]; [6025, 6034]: 742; 1.2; 22.7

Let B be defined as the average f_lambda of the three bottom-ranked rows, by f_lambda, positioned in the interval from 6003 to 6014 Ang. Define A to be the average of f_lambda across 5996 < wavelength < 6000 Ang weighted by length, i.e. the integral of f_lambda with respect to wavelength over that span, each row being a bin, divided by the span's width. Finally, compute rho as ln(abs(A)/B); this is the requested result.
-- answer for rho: 0.034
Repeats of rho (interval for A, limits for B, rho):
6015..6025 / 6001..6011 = 0.085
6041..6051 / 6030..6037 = 0.061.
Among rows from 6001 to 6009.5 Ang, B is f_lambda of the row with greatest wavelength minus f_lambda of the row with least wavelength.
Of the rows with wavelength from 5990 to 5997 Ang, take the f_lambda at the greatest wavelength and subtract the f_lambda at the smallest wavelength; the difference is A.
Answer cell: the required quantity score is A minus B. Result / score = -0.4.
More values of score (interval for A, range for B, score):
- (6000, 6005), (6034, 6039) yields -0.7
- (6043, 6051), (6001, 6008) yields -0.2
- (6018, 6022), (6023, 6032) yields 0.9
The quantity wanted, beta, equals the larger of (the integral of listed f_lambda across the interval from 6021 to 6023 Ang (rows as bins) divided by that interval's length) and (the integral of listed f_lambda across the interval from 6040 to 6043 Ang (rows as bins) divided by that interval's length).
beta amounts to 23.4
